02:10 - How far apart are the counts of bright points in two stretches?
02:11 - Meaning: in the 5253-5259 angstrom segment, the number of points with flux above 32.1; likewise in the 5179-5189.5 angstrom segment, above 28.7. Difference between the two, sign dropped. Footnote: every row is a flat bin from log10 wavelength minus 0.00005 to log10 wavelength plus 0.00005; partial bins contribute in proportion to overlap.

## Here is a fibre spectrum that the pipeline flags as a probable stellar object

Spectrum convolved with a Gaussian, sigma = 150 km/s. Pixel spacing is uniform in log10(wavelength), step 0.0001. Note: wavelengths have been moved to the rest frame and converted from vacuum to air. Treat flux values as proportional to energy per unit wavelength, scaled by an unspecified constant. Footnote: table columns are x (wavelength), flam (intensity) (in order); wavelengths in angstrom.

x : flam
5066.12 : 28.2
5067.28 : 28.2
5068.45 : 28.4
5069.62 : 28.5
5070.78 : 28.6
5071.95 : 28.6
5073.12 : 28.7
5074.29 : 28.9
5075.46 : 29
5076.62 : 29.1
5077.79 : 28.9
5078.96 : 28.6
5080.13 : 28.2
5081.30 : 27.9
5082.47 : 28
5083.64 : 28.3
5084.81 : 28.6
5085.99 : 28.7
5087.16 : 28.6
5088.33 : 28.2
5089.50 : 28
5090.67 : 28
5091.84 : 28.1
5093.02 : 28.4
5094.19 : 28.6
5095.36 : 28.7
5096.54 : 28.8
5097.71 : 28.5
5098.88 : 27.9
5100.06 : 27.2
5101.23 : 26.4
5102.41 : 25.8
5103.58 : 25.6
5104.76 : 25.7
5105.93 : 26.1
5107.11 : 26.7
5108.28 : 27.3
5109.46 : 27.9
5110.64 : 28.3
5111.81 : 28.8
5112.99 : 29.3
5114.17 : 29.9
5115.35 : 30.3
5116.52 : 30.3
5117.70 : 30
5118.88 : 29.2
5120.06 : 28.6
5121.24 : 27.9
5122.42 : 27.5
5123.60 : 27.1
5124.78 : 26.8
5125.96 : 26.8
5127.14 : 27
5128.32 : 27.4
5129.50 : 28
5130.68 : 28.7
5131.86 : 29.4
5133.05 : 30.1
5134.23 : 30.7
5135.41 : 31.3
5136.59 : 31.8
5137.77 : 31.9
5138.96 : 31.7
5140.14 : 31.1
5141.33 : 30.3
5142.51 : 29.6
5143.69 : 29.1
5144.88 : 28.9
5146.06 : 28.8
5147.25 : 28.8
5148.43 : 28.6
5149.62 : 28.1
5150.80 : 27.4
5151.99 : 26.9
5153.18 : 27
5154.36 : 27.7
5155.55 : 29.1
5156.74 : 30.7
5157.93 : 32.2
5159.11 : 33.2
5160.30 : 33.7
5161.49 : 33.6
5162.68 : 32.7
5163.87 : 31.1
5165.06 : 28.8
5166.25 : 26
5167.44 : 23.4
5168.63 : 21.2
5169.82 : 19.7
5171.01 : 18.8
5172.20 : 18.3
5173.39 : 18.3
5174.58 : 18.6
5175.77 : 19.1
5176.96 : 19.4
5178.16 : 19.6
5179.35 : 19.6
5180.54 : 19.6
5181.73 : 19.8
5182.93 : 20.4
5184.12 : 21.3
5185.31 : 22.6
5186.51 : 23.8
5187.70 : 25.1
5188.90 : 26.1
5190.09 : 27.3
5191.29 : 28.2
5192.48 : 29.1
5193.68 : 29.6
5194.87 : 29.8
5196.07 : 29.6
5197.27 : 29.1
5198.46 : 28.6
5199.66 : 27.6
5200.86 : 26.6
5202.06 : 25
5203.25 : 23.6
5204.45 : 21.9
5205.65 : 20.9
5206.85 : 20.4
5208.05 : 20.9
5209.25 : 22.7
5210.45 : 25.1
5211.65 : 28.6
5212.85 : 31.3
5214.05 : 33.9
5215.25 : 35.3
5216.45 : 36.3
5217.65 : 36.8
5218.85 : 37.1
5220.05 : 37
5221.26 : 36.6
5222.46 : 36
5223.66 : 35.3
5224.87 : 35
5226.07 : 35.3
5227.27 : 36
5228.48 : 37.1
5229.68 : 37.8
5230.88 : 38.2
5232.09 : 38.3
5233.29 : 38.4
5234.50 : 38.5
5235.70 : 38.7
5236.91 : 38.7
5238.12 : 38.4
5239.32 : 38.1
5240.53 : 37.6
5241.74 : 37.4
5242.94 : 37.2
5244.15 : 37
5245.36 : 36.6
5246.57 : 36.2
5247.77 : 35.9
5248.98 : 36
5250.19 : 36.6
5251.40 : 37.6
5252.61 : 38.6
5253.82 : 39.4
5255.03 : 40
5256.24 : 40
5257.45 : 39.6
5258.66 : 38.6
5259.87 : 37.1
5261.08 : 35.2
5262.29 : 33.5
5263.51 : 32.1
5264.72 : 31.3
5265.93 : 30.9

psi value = 5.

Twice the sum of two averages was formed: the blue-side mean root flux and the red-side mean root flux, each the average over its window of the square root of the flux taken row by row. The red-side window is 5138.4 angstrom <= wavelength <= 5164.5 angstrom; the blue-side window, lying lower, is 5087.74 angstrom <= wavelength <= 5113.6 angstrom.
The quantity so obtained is 21.5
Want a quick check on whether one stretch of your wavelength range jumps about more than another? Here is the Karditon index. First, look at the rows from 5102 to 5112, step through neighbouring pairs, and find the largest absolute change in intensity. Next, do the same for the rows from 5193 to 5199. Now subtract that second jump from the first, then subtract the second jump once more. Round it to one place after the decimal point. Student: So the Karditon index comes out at -0.4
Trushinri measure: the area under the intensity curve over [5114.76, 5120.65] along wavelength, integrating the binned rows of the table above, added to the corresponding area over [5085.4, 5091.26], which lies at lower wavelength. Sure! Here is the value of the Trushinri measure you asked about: 341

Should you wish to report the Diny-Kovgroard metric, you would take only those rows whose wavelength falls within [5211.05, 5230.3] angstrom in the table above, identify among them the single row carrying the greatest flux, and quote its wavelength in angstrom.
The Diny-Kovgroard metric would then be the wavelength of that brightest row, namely 5229.68 angstrom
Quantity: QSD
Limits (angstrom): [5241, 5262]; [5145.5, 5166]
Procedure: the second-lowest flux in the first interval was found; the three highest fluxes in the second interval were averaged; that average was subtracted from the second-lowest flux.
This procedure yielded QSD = 2.4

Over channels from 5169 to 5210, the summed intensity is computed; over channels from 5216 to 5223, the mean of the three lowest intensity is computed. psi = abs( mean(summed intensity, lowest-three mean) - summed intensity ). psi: 377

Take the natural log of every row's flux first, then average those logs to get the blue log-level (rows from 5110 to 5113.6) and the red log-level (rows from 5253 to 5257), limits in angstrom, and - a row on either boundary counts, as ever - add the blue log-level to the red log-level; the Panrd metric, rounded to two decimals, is 7.04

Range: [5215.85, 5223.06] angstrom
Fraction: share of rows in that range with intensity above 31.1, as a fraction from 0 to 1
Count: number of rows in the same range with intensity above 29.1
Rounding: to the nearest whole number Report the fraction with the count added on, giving 7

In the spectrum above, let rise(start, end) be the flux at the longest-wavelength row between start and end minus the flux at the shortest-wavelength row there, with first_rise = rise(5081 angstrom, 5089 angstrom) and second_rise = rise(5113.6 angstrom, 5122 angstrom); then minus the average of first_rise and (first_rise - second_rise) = -1.3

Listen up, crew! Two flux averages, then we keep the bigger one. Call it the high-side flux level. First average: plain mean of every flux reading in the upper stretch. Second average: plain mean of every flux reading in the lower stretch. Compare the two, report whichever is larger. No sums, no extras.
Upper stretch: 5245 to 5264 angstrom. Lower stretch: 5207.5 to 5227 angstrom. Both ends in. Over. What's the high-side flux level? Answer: 37.1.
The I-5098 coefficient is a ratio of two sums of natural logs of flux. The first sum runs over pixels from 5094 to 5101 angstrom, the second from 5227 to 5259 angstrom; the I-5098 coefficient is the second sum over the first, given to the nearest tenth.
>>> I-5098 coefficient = 4.9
